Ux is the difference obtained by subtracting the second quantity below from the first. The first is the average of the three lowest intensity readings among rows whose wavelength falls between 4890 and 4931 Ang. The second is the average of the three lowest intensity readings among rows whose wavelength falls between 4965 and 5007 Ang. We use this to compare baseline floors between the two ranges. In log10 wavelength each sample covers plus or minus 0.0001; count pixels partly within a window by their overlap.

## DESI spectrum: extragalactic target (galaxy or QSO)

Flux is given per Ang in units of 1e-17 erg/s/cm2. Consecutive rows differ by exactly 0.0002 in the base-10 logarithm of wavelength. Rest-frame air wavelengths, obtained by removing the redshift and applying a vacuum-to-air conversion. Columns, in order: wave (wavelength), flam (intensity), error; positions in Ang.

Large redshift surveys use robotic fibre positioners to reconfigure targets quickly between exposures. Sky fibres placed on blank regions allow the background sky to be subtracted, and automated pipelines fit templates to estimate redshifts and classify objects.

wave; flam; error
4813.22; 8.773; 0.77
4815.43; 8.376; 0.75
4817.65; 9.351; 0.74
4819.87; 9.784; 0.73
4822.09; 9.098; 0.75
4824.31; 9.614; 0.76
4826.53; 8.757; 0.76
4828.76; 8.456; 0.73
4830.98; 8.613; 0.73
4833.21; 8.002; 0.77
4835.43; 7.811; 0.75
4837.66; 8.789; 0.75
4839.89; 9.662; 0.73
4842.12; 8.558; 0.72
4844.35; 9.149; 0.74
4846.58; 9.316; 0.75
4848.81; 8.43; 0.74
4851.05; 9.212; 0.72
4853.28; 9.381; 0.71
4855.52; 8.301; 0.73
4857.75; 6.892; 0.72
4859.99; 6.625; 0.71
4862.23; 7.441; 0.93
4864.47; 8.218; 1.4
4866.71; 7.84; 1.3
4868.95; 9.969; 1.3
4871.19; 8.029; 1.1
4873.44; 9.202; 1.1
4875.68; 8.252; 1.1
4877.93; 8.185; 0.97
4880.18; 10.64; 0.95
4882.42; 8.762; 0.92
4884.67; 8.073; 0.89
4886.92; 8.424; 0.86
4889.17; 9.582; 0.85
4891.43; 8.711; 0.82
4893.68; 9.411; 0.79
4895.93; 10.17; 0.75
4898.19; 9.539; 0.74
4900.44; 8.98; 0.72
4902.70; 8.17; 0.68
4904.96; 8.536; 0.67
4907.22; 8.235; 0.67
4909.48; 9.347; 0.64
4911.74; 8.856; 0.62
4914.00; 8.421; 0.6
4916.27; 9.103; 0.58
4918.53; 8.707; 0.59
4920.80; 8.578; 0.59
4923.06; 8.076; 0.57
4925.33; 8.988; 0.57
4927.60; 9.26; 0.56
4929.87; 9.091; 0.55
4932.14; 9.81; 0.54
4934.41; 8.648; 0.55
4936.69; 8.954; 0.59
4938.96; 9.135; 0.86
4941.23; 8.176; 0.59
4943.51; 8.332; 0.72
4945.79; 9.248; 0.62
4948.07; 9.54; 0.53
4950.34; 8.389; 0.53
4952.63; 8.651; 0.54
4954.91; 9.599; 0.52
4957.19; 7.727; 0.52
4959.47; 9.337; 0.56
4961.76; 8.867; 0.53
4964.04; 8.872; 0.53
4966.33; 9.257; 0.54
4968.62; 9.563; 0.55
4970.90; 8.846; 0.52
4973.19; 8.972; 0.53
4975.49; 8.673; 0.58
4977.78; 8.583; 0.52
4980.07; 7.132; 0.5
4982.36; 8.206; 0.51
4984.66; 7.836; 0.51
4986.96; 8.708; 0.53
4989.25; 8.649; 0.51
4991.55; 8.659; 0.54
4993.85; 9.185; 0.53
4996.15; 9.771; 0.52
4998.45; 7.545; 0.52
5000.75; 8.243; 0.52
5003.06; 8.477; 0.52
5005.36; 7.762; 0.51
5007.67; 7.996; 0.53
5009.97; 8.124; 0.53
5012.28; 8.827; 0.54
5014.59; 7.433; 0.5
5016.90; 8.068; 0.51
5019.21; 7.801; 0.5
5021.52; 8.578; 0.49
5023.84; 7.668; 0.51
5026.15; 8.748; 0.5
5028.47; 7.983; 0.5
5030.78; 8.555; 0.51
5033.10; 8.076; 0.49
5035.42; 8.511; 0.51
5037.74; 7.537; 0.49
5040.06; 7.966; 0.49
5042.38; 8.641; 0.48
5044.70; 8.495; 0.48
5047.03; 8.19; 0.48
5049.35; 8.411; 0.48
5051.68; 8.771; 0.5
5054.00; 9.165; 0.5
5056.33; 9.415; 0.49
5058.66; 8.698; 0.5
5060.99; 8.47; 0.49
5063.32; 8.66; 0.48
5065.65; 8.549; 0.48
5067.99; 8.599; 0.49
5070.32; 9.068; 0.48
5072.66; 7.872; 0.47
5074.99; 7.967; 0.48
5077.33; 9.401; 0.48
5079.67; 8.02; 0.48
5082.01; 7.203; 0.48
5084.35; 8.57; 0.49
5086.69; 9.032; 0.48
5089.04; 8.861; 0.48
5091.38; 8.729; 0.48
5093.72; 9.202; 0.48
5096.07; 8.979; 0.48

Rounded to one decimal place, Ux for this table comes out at 0.7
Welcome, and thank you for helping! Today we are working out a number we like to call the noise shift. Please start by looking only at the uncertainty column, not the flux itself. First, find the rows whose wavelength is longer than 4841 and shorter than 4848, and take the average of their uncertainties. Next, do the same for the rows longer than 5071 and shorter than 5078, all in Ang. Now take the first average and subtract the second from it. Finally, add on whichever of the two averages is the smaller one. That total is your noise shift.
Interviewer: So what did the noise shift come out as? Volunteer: 0.7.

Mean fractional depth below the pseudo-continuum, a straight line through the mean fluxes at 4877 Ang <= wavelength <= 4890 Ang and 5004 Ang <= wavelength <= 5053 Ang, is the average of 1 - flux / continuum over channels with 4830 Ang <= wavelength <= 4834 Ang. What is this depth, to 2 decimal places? 0.10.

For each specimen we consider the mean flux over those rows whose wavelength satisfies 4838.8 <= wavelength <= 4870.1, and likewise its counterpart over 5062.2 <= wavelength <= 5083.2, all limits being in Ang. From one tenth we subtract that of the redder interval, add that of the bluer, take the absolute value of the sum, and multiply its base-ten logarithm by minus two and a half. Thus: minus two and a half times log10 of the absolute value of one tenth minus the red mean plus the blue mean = 1.6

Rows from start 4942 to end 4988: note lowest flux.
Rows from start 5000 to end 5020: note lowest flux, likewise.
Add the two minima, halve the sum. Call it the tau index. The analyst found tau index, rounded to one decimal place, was 7.3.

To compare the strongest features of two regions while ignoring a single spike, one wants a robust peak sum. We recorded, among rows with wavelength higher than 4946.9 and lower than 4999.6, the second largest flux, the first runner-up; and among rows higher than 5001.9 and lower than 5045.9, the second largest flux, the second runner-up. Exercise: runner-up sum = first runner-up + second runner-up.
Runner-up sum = 18.3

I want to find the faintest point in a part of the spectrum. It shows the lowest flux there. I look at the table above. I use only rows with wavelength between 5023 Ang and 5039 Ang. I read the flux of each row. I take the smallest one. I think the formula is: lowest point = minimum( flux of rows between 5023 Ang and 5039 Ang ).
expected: 7.537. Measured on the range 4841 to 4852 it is 8.43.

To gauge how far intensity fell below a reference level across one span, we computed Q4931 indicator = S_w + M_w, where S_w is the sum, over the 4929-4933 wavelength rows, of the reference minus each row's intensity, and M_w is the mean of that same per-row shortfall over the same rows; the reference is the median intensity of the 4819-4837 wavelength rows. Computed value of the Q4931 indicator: -2.3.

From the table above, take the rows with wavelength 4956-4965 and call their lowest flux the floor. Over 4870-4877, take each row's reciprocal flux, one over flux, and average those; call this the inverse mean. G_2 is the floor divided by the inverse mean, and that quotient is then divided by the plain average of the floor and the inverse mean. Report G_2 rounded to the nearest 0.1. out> 16.7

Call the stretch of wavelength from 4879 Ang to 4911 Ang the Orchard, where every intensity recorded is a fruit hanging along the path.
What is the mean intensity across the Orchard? 9.0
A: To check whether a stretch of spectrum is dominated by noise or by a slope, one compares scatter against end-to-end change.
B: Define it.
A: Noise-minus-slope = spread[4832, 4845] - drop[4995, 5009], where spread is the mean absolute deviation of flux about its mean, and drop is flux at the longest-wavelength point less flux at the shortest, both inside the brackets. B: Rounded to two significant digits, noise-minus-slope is 2.3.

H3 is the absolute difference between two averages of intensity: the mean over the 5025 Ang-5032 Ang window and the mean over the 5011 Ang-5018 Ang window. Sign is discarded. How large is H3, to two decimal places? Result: 0.32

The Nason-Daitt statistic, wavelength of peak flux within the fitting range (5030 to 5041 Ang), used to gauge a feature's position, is 5030.78 Ang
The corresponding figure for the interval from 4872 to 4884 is 4880.18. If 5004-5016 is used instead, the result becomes 5012.28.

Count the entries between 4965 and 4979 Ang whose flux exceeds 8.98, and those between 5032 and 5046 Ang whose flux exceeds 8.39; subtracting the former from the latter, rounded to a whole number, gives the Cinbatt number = 1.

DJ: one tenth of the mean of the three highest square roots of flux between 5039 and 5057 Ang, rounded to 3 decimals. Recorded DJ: 0.302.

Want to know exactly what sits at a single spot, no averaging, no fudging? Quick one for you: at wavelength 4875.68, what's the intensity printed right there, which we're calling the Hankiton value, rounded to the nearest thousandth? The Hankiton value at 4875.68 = 8.252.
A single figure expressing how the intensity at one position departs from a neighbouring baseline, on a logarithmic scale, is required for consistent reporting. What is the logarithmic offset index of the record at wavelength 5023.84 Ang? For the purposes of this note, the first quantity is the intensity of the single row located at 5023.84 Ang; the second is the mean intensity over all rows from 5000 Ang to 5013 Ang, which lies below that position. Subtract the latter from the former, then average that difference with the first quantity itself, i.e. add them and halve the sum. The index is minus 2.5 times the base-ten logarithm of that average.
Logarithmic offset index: -1.38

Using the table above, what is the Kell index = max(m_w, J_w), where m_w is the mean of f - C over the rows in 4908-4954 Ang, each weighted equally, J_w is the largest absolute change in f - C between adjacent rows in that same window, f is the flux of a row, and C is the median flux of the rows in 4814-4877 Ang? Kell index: 1.16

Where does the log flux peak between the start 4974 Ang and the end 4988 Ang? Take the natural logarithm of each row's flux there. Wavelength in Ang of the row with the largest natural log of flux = 4986.96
